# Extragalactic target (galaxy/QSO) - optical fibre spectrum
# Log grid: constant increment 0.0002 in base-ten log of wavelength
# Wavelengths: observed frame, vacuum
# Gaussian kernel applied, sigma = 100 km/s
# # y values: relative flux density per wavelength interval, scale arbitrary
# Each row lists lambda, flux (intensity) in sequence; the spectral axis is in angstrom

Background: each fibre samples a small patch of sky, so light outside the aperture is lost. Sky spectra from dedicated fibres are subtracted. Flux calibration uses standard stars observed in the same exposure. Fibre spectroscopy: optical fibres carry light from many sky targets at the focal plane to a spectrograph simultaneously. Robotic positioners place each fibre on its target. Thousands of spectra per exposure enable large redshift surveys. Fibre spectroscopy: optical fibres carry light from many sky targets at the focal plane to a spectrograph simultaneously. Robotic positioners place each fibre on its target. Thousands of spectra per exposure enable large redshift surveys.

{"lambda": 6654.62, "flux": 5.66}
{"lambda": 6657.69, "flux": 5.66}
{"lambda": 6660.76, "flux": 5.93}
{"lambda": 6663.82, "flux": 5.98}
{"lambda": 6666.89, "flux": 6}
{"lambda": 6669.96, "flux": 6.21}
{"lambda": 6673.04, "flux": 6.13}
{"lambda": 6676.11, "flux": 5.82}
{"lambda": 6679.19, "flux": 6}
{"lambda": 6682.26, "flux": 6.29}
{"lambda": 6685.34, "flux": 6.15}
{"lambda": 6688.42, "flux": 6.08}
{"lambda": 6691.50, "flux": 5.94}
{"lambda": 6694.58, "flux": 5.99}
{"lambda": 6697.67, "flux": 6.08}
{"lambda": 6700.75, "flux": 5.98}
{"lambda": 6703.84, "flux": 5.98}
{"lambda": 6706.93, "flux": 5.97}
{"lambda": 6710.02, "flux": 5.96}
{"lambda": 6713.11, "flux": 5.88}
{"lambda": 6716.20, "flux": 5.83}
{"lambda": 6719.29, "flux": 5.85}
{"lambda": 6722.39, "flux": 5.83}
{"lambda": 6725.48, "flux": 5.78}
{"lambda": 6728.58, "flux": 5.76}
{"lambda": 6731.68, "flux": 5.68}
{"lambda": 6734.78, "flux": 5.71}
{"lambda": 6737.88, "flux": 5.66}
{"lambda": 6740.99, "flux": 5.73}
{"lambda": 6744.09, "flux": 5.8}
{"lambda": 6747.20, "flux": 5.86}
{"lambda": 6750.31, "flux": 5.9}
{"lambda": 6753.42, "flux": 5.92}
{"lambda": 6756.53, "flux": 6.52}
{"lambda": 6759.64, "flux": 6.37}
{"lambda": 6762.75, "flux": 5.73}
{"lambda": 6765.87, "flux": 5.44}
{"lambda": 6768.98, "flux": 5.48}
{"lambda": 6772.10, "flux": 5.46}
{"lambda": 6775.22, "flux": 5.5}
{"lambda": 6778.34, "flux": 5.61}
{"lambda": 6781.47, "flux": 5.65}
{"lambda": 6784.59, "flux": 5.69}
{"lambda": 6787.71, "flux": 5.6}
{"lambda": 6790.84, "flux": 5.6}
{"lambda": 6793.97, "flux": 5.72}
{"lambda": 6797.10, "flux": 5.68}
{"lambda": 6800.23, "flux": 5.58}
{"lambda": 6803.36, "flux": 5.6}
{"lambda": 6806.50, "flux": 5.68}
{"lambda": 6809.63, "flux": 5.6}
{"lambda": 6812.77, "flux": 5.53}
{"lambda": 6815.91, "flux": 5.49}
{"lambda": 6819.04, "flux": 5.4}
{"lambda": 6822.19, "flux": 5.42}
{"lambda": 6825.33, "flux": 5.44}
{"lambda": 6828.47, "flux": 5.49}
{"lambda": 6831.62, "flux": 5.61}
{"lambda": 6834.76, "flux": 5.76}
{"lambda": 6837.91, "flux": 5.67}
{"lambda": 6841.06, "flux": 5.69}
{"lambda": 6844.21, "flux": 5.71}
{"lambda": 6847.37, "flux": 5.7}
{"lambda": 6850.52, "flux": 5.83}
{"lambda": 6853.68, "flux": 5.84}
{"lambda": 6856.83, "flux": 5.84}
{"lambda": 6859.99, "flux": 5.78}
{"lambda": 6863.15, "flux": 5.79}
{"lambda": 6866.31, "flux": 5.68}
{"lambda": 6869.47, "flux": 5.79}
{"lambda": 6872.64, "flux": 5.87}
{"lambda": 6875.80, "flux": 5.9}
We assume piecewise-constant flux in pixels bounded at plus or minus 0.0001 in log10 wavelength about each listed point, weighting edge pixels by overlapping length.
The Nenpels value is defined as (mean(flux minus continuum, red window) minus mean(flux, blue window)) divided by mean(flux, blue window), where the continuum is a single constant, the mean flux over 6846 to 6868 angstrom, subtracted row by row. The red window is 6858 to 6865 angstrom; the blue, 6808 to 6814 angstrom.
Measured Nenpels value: -1.00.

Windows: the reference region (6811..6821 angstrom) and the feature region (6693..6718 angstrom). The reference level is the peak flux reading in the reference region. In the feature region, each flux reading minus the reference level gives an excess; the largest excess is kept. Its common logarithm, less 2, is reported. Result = -2.3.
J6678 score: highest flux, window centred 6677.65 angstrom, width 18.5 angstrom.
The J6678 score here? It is 6.29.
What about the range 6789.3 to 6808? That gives 5.72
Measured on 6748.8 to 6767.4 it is 6.52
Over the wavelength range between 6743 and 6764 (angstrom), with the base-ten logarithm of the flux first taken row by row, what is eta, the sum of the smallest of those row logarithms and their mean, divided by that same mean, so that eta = 1.97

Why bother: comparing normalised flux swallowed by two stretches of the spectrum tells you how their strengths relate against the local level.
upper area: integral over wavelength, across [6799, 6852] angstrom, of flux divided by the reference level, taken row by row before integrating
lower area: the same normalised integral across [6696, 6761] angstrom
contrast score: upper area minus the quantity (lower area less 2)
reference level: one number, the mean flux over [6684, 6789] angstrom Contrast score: -13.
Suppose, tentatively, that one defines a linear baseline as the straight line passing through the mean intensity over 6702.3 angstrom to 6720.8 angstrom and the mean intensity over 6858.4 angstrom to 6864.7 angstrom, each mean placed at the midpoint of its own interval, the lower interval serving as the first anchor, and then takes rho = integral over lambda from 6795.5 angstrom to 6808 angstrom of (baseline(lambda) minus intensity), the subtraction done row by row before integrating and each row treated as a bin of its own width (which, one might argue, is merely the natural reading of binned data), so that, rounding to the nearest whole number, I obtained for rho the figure 3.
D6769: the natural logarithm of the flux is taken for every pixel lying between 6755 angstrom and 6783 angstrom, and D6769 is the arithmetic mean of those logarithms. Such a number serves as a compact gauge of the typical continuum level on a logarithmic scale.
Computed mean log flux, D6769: 1.75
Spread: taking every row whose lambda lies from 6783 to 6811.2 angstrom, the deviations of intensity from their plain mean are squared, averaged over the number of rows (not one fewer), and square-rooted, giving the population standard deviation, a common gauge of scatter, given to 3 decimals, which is 0.050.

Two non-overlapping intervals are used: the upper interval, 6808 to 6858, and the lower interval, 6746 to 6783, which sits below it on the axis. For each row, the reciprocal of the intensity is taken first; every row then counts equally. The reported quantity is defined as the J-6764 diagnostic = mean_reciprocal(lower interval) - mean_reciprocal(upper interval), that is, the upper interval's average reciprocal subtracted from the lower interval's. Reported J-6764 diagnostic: -0.0045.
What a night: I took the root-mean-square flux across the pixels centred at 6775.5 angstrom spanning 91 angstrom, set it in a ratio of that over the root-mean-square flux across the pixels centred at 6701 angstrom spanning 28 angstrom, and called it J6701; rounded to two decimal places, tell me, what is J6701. 0.95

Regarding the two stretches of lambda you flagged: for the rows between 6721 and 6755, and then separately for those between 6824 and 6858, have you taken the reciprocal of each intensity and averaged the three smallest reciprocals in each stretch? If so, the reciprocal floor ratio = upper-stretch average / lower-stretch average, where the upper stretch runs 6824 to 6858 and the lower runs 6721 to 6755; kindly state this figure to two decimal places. 1.01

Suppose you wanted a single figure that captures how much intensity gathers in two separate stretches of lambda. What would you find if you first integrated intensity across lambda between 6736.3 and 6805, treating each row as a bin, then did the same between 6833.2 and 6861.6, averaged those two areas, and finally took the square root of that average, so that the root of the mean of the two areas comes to 16.7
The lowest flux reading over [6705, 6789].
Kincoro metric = 5.44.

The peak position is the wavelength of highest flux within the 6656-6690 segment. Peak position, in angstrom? 6682.26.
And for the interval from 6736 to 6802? 6756.53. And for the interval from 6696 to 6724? 6697.67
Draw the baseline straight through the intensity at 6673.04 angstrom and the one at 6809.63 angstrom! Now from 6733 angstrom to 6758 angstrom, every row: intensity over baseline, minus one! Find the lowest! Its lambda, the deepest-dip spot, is 6737.88 angstrom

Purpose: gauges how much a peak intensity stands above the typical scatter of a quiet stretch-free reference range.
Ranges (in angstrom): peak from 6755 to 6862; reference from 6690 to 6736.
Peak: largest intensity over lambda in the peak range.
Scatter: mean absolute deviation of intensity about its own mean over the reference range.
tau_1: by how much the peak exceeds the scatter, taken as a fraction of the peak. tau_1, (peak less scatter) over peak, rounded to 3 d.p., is 0.985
